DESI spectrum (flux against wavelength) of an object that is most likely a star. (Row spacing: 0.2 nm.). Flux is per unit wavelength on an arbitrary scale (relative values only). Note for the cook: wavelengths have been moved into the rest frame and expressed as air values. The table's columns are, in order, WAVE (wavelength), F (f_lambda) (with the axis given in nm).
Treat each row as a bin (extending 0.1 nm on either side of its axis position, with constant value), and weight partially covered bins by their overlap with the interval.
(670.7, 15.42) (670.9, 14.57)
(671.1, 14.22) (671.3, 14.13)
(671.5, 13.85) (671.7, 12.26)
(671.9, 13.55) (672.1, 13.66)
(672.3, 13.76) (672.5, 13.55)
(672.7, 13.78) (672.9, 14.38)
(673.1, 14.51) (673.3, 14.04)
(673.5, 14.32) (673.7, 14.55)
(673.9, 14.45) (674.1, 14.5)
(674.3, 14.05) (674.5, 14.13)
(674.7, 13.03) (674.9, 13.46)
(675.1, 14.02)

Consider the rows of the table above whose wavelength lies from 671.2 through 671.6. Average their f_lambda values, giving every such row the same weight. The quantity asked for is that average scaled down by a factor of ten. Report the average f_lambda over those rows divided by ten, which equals 1.40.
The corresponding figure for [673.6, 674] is 1.45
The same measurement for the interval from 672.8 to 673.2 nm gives 1.44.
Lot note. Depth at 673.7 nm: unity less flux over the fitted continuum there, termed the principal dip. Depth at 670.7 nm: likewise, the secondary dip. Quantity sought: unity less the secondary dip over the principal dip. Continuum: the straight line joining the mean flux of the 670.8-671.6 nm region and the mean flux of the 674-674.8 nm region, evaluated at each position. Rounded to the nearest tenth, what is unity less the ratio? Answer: -1.1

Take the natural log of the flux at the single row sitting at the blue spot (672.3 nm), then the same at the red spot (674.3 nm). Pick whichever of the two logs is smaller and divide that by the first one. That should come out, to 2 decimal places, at 1.00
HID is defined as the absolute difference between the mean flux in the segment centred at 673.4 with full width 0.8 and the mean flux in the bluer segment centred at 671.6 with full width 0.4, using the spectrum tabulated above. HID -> 1.30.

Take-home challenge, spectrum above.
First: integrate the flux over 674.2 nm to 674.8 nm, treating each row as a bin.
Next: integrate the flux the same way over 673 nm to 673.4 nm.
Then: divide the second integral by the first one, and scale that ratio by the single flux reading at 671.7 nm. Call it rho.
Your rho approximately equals 8.5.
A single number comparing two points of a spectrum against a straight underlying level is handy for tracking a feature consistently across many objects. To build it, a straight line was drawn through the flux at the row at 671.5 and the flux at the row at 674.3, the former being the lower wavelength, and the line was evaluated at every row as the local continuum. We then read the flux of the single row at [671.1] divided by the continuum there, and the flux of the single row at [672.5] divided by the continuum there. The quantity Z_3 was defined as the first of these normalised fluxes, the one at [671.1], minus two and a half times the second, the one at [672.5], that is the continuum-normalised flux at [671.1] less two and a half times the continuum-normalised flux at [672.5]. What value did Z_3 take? -1.40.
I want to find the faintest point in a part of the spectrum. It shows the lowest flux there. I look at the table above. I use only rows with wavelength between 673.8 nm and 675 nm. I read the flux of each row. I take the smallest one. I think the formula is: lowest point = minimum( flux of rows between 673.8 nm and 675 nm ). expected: 13.03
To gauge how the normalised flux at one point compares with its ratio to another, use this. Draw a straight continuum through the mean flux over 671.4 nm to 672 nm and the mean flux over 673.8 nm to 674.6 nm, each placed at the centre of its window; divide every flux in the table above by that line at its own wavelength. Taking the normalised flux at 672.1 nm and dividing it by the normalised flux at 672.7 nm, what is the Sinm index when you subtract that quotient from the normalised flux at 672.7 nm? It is 0.00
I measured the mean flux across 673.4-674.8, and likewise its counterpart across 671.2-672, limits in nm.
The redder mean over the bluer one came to 1.05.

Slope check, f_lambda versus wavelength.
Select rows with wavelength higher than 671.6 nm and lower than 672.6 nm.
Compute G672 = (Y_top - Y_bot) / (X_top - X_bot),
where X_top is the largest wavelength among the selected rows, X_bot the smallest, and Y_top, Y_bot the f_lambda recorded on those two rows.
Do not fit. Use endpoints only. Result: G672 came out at 1.6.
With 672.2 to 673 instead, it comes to 1.0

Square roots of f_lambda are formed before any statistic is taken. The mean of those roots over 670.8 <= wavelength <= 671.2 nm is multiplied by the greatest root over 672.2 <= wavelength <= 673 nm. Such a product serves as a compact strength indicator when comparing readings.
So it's 14.4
